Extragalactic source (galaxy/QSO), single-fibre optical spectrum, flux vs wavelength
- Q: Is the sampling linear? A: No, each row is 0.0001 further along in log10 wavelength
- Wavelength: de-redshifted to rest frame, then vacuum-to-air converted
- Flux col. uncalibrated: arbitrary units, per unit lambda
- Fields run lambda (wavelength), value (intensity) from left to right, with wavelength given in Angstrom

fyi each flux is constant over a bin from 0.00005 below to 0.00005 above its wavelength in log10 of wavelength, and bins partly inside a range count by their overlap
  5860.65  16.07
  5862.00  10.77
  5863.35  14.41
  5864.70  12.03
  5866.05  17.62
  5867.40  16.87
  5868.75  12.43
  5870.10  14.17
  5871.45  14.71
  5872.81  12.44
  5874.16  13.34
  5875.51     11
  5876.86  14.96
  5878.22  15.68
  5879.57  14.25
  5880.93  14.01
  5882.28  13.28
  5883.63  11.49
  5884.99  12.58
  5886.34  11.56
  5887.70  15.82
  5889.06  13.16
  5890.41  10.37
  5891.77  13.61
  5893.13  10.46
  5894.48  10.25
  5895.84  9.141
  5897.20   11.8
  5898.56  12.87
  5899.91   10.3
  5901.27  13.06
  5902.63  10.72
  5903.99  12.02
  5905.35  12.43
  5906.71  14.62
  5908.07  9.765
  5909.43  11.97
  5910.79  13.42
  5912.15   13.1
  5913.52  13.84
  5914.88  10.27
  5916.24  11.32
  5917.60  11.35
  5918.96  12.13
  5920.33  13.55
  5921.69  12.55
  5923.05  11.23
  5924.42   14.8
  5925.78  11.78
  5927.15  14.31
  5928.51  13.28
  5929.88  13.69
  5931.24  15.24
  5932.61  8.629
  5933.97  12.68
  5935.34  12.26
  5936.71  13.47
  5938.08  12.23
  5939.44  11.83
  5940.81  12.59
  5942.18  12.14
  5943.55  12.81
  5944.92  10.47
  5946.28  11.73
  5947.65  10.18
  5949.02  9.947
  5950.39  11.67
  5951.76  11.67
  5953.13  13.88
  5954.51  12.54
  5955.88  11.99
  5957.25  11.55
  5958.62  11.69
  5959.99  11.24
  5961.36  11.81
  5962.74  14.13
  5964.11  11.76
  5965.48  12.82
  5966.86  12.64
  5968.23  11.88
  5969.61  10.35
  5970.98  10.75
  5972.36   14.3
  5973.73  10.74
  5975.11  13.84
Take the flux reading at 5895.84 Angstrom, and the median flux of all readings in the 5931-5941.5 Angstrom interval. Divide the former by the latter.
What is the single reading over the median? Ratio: 0.74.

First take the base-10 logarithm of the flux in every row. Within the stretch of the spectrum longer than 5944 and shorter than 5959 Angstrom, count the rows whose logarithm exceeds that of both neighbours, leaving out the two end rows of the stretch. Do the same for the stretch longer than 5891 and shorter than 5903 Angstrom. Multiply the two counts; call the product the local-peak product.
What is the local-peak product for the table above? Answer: 4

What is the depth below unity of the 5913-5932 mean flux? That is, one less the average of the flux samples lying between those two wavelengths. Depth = -11.8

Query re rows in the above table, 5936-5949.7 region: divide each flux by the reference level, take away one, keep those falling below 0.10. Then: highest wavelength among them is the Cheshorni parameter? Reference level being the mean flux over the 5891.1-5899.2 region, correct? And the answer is 5949.02 Angstrom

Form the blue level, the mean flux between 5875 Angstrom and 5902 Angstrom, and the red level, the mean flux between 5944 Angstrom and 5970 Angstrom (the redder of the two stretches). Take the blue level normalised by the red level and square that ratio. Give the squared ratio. 1.12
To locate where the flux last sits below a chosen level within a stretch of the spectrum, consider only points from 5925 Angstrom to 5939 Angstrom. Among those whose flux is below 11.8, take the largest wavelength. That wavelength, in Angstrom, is 5932.61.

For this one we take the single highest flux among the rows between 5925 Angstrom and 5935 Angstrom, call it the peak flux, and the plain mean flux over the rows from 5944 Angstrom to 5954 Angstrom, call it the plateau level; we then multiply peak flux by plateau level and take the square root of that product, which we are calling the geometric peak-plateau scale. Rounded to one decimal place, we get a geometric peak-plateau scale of 13.2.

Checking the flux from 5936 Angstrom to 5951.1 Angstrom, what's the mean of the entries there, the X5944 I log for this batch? 11.7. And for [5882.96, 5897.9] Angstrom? 11.8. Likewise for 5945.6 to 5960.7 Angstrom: 11.6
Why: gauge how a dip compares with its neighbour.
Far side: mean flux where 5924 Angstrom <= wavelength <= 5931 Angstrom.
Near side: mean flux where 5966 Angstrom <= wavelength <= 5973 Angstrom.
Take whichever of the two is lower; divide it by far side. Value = 0.88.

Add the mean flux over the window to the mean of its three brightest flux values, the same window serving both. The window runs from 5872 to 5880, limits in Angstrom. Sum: 28.6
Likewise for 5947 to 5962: 24.5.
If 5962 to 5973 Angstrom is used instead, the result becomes 26.1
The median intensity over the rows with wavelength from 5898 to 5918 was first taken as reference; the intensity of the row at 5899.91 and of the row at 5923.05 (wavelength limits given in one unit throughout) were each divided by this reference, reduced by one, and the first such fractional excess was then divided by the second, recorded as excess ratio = 2.2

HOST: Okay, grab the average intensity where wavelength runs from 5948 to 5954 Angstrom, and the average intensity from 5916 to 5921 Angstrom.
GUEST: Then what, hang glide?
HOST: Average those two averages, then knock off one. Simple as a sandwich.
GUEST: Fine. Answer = 10.9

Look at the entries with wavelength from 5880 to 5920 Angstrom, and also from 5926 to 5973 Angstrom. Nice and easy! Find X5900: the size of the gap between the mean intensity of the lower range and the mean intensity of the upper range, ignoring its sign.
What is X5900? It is 0.1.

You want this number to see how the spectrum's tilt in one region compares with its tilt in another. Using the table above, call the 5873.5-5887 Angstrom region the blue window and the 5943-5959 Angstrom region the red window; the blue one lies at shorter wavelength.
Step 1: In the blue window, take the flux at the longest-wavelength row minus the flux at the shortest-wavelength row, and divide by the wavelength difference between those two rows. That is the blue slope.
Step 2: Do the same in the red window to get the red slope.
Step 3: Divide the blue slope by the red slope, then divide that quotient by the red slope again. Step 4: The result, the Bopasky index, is -26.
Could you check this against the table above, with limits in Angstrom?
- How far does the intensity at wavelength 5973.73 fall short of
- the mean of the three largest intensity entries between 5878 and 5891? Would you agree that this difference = 4.5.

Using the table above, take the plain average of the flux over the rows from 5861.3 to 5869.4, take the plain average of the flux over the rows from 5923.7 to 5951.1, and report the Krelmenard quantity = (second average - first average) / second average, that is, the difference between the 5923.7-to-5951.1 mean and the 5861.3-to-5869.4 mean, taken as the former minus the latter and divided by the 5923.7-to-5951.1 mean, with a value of -0.14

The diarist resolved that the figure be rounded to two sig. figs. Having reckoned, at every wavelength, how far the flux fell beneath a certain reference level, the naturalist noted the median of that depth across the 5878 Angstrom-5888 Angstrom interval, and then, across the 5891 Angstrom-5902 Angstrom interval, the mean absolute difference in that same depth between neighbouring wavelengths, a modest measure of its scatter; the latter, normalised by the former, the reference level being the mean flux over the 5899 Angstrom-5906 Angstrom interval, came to -1.0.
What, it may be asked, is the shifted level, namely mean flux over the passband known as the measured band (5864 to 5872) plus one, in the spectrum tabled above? 15.6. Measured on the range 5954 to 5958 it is 13.0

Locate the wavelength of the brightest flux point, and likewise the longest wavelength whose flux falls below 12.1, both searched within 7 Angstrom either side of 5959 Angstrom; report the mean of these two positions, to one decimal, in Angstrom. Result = 5963.4 Angstrom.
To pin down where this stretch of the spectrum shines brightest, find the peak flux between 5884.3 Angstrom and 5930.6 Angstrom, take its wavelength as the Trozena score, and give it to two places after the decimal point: 5887.70 Angstrom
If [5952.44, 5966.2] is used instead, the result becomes 5962.74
